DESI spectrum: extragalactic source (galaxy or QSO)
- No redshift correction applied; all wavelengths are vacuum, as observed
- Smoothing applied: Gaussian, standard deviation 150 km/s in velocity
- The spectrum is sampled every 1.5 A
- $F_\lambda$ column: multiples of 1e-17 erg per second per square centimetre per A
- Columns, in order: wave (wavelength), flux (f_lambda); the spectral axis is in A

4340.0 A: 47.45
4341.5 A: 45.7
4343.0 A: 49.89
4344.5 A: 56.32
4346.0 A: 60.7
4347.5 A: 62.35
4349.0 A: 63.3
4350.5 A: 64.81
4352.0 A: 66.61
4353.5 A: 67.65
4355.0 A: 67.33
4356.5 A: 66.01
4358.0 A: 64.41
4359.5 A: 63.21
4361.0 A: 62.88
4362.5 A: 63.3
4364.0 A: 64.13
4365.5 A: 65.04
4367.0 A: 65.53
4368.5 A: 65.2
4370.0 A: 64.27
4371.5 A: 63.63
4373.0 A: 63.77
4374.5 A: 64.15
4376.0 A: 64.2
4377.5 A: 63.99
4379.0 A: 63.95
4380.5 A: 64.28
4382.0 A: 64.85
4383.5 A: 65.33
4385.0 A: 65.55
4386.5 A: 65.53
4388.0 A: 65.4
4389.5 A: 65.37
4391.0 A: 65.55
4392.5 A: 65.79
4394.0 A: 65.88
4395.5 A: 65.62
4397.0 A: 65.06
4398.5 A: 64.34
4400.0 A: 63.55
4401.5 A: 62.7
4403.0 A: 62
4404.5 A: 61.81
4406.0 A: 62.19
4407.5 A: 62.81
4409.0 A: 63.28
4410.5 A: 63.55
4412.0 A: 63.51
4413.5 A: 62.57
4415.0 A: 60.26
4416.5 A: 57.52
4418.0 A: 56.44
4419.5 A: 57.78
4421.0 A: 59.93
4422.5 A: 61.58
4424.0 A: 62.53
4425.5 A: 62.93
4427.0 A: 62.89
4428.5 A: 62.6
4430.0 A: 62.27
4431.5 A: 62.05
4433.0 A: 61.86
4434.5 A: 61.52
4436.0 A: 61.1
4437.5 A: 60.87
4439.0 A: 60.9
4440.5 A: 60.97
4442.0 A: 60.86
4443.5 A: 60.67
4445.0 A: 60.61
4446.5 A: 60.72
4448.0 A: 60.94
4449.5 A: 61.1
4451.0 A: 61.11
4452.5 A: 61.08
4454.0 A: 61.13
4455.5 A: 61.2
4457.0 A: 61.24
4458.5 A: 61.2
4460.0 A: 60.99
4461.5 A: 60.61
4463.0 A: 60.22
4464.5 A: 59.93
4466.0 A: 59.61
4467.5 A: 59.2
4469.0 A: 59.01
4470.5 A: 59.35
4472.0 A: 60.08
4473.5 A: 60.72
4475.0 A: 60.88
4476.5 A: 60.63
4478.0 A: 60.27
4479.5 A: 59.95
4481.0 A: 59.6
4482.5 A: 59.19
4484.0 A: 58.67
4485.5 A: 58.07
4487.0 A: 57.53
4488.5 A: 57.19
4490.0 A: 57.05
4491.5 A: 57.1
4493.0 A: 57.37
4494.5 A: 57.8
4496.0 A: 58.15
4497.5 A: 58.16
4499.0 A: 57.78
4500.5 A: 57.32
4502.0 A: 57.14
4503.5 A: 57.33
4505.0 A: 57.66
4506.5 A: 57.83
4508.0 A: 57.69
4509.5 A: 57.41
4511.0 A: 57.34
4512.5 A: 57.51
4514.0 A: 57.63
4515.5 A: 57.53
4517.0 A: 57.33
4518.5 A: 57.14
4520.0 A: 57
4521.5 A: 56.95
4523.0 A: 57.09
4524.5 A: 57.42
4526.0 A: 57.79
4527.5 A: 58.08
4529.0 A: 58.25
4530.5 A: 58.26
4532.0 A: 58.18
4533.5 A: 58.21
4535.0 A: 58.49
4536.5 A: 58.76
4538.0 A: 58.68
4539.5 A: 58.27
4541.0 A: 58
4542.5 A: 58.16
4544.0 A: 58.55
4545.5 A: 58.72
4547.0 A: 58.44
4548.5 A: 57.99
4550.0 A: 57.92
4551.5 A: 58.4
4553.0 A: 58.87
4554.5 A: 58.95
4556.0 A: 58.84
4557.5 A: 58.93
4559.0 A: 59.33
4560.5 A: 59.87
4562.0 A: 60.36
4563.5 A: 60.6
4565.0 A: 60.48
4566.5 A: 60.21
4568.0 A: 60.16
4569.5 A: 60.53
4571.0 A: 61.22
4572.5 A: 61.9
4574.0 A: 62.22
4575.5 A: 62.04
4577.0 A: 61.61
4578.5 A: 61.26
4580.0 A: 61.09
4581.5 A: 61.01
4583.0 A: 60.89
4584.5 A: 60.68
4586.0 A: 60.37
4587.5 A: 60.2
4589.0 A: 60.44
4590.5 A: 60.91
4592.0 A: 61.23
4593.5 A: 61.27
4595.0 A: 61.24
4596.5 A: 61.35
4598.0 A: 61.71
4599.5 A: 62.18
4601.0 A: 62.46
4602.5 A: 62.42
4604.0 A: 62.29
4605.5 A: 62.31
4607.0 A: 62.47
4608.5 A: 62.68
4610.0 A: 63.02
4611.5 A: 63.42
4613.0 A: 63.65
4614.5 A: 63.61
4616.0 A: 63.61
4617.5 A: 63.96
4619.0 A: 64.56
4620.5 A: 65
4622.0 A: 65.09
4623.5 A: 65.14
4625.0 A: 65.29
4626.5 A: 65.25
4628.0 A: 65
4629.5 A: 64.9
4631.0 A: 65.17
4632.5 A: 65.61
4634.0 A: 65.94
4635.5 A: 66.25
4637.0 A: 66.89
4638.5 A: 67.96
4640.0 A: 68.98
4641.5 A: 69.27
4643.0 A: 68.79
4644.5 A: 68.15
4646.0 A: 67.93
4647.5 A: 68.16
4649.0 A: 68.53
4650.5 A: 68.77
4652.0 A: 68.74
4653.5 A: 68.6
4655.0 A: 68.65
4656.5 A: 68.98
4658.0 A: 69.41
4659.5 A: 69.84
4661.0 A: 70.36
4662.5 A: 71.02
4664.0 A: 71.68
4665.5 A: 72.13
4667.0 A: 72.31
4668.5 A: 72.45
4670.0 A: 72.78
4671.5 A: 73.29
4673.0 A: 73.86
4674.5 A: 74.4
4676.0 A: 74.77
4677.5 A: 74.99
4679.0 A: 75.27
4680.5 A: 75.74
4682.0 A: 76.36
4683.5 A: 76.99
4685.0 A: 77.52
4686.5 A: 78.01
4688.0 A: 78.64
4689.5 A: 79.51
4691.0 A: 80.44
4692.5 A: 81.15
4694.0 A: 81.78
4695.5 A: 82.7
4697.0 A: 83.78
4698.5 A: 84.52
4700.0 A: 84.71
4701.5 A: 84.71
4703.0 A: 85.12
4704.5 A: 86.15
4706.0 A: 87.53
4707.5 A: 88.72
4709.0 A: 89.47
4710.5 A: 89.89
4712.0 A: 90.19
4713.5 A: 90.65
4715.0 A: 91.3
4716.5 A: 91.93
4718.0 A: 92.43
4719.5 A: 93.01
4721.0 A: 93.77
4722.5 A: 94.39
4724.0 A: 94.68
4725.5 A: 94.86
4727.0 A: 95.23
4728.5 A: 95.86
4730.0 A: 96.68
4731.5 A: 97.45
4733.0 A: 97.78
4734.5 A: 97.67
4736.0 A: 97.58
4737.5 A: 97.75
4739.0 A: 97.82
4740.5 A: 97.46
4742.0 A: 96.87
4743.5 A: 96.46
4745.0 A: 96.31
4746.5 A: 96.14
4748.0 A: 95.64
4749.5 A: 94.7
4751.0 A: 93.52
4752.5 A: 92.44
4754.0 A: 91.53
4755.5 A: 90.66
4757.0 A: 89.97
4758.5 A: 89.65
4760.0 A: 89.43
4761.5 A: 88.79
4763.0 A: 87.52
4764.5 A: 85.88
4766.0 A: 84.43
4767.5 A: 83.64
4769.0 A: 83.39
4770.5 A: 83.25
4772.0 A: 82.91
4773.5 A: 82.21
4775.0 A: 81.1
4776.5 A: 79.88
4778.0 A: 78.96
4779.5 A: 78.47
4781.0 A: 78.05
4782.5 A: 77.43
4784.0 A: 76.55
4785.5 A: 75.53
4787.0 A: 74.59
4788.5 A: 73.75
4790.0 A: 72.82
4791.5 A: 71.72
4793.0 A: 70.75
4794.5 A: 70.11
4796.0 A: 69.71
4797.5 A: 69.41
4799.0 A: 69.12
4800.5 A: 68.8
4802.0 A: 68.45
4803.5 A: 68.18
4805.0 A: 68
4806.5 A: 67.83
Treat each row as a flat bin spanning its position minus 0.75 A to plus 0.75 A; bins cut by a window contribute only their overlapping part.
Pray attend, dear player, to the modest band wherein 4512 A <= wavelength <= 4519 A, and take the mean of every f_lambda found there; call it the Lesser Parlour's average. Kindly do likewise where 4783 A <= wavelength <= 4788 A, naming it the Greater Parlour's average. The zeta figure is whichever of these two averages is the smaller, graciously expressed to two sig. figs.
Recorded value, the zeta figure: 57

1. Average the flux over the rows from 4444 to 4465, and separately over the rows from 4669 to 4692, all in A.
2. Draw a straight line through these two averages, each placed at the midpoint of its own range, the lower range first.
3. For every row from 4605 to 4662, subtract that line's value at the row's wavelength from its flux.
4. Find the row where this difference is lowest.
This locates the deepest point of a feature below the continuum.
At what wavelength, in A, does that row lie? 4605.5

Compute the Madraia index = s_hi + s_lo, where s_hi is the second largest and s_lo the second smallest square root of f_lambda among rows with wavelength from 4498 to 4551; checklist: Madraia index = 15.2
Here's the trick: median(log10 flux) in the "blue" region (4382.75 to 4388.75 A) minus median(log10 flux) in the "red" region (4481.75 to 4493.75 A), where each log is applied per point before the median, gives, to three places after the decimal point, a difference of 0.057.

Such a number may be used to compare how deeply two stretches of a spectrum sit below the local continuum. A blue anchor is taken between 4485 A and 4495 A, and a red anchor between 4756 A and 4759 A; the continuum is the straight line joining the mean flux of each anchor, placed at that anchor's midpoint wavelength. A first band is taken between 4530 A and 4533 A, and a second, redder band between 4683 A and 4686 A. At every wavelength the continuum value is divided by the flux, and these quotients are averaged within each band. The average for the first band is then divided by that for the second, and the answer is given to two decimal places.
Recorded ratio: 1.02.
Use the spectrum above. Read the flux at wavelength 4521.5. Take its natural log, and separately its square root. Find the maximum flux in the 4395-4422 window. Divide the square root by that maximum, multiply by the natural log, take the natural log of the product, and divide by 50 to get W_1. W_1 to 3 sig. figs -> -0.0153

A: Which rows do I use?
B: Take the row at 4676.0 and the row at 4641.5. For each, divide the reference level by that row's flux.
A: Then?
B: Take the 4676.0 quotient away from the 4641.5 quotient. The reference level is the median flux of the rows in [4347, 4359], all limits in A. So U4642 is 0.07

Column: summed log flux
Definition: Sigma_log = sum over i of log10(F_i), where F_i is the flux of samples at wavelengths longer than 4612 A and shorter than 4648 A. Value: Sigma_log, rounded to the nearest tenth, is 43.7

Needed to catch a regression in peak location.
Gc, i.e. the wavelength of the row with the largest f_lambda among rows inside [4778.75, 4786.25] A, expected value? 4779.5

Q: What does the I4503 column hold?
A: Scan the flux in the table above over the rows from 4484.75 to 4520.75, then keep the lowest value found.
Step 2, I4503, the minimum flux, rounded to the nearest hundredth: 57.00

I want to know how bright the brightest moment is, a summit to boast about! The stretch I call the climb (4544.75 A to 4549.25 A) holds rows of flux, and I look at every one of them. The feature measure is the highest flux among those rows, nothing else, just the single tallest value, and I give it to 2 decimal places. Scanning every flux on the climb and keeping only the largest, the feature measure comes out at 58.72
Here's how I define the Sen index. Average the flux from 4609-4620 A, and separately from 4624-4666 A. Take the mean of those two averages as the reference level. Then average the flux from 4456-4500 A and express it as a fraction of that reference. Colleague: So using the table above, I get 0.899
